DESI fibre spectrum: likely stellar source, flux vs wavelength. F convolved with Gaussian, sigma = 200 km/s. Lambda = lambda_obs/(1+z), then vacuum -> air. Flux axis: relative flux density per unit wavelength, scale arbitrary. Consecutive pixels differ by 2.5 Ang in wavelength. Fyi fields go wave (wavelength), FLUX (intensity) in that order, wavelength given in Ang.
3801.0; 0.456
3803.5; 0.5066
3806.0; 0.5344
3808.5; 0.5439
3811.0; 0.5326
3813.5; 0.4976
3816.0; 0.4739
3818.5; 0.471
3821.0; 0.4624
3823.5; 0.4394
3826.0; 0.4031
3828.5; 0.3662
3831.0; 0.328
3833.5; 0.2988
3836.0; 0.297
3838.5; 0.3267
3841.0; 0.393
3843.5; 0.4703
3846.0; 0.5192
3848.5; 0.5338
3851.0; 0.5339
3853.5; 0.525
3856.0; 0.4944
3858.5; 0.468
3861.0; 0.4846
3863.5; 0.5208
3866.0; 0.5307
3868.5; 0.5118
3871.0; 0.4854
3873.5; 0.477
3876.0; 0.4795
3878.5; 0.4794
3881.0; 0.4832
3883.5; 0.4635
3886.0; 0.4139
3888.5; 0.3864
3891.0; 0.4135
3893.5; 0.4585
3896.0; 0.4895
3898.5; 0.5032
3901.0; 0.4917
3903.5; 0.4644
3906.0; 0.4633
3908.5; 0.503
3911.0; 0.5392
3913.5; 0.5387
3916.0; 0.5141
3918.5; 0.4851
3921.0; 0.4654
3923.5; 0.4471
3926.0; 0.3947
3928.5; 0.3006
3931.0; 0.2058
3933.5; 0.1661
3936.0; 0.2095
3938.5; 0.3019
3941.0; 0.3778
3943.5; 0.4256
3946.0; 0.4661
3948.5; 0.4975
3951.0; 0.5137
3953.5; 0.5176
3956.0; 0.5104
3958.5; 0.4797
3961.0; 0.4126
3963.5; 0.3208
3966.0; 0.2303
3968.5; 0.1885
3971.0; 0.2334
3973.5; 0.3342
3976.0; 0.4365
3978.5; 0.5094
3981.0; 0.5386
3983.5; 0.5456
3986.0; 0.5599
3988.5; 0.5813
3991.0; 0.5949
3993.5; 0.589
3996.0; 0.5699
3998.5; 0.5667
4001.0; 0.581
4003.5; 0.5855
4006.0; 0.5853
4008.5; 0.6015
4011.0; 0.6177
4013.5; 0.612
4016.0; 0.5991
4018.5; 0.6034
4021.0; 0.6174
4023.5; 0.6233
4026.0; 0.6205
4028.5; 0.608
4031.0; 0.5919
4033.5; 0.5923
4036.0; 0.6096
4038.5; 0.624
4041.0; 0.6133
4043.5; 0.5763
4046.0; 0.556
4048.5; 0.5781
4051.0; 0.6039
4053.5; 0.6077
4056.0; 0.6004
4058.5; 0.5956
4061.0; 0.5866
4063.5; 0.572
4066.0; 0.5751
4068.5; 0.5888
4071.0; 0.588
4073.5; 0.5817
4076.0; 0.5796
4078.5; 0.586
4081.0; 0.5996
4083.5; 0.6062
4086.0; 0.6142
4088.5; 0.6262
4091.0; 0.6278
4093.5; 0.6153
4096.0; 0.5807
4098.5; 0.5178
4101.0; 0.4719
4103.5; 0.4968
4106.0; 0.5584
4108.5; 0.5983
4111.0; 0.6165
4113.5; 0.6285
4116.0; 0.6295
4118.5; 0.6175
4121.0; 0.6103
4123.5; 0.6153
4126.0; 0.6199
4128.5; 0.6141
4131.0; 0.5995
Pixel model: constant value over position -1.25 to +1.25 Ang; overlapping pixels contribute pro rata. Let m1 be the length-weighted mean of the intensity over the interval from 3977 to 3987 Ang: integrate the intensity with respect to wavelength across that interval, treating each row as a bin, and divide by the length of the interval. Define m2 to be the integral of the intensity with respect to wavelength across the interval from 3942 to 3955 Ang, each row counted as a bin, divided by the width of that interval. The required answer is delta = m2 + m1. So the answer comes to 1.02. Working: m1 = 0.54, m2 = 0.48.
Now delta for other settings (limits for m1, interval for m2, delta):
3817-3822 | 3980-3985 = 1.01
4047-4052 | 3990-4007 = 1.17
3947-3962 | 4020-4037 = 1.10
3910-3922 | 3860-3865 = 1.01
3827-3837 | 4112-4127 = 0.95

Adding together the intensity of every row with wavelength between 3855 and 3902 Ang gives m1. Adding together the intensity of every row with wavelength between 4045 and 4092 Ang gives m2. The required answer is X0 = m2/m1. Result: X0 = 1.25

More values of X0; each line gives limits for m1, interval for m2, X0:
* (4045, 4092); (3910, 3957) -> 0.70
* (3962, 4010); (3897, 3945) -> 0.85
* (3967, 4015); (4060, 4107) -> 1.12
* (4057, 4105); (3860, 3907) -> 0.82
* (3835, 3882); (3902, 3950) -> 0.86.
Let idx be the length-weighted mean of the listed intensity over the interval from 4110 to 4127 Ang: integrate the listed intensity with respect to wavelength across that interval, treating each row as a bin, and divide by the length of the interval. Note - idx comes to 0.620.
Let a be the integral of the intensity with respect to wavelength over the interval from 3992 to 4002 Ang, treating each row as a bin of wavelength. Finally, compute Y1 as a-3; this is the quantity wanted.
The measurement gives 2.77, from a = 5.77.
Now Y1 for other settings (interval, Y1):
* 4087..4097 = 3.13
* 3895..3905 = 1.87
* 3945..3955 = 2.00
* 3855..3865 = 1.93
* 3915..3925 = 1.75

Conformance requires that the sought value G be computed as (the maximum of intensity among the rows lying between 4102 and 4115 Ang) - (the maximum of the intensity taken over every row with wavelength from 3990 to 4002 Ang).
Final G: 0.0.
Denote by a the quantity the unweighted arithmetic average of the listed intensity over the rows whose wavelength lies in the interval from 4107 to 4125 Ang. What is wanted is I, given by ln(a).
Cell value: -0.5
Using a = 0.62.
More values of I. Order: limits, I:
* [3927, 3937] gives -1.5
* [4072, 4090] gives -0.5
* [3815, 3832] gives -0.9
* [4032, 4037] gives -0.5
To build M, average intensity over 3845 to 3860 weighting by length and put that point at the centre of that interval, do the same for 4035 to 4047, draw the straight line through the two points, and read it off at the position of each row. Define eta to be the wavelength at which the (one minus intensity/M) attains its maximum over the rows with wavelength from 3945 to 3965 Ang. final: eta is 3963.5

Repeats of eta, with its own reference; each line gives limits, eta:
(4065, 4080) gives 4066.0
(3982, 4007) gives 3983.5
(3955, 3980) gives 3968.5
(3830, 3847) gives 3836.0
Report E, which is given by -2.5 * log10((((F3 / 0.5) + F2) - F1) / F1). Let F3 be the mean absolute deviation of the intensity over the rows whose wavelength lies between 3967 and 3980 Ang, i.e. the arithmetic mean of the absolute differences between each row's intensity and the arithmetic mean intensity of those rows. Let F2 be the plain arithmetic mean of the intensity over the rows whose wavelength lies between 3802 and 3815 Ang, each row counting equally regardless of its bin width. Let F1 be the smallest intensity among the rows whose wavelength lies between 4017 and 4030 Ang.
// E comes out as 1.7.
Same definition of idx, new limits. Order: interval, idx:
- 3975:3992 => 0.539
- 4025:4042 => 0.608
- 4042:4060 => 0.589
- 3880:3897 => 0.443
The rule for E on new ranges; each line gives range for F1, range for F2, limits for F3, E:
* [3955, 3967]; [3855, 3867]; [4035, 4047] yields -0.3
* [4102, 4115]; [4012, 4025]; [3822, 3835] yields 1.0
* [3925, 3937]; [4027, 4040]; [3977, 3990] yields -1.1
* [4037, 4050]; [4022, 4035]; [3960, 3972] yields 1.1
